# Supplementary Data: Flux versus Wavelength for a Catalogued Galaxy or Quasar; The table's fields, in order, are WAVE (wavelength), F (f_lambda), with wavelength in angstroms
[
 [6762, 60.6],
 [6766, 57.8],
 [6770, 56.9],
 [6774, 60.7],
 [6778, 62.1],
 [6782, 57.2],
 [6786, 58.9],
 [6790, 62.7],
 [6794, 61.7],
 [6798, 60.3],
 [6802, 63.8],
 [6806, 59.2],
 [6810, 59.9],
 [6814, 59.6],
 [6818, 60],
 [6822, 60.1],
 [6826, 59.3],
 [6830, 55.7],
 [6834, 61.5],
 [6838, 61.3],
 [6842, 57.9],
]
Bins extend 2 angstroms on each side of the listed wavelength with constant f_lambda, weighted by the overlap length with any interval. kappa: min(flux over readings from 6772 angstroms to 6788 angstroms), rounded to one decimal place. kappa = 57.2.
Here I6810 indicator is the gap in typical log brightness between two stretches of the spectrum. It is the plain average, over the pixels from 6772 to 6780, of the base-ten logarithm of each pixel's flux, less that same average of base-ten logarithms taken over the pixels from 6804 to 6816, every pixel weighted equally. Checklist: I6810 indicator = 0.013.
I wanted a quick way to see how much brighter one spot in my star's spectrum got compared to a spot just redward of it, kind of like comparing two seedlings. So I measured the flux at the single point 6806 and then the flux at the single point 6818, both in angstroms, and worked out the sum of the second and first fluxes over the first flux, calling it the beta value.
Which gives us 2.01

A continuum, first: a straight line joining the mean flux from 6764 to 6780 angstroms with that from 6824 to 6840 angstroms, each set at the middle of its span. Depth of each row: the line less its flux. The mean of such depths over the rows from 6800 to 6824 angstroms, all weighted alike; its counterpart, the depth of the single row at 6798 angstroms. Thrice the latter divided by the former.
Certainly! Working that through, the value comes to 2.7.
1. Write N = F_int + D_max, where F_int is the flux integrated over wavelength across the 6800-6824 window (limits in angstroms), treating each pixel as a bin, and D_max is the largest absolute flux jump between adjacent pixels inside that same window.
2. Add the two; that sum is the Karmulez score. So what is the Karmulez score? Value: 1455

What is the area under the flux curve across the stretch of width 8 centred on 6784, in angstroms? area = 464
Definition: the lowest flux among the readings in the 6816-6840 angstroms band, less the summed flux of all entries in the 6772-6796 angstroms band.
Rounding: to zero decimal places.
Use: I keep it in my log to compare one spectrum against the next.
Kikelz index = -308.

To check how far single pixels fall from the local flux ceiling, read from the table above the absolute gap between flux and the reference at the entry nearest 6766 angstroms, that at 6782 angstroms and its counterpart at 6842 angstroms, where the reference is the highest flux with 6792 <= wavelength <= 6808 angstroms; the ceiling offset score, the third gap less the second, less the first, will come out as -6.7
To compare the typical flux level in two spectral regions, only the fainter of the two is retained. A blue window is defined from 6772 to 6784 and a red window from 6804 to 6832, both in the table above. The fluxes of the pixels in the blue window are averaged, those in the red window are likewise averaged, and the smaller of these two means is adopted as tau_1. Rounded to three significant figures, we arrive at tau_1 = 59.1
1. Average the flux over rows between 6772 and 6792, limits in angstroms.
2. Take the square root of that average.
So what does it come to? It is 7.77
